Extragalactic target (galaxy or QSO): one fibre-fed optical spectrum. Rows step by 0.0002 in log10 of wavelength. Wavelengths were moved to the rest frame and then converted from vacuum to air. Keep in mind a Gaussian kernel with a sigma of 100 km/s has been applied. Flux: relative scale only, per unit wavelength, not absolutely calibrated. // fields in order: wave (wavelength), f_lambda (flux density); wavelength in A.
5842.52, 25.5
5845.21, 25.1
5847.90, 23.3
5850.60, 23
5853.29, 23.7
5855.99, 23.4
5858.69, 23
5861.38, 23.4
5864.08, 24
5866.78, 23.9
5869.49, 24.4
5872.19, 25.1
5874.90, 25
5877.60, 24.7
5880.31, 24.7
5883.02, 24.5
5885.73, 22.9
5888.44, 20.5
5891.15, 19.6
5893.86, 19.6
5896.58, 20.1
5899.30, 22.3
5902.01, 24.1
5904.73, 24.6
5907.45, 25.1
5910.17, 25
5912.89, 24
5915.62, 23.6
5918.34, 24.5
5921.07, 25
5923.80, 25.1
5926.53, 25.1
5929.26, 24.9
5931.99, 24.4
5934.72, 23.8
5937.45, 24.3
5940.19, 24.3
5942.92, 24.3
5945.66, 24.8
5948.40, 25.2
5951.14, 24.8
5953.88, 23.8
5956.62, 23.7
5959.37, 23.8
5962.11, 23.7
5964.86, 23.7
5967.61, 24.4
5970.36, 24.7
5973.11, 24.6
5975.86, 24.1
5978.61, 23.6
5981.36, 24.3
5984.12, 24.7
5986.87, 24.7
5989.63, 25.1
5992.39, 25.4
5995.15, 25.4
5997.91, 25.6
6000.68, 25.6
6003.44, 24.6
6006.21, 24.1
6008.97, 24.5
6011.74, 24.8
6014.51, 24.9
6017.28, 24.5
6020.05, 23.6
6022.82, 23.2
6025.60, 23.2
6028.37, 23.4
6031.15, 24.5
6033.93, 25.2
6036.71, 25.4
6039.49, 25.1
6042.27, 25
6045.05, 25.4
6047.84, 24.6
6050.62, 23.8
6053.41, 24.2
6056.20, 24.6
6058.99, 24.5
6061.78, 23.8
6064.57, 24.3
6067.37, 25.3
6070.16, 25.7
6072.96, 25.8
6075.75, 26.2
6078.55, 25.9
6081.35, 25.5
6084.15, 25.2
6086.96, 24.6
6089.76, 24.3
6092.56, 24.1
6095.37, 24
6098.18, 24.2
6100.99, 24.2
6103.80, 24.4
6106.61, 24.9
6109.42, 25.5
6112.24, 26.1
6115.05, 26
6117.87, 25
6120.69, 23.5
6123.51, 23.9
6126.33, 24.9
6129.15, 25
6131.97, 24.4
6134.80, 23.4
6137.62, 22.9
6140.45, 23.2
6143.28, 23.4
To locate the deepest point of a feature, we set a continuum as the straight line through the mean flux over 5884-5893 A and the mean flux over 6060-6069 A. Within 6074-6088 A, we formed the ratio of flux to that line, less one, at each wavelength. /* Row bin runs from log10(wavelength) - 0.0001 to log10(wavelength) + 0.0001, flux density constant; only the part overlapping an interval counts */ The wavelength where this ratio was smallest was 6086.96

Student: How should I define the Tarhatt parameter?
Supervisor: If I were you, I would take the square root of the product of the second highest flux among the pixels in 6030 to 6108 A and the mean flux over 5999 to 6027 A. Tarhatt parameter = 25.09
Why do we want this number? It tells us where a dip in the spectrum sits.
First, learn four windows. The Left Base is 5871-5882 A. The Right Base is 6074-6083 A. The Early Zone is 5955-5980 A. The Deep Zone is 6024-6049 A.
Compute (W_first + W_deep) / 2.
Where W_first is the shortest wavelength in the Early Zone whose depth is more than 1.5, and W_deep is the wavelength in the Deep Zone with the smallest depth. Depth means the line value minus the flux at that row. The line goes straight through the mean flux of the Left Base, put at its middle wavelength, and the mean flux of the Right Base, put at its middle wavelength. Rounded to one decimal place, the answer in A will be 5996.7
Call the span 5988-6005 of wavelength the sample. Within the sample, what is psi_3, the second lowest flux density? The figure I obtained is 25.1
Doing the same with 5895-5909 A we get 22.3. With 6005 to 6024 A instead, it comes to 23.6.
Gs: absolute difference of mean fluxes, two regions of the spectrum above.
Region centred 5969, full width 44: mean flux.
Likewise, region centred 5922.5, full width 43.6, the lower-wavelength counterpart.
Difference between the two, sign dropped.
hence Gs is 0.20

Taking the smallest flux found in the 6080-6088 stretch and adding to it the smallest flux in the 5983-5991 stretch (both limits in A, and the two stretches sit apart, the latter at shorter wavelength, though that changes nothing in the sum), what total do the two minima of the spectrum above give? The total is 49.3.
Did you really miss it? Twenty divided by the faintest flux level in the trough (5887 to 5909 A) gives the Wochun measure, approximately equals 1.02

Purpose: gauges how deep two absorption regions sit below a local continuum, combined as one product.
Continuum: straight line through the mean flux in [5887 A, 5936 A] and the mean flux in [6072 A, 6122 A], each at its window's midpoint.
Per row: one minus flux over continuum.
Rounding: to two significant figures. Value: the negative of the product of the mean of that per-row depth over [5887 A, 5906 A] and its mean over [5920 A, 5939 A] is 0.0035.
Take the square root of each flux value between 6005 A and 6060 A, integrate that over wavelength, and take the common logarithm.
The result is 2.4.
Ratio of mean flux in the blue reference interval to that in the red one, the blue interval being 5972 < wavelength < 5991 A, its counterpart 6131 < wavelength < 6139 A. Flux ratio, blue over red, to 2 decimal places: 1.04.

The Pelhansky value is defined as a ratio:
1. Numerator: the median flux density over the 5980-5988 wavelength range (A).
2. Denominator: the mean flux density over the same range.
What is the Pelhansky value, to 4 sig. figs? 1.005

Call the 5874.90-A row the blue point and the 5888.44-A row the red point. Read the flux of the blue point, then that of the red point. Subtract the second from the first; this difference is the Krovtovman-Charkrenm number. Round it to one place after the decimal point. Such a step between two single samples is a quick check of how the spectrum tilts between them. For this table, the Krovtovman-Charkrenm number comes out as 4.5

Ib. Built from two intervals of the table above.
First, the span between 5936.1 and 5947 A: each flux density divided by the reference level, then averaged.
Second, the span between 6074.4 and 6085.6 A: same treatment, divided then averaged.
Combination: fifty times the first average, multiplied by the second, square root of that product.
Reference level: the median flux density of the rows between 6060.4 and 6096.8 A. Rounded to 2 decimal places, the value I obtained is 7.03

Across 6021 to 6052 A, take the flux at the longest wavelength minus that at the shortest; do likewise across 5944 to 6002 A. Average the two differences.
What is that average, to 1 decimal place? 0.7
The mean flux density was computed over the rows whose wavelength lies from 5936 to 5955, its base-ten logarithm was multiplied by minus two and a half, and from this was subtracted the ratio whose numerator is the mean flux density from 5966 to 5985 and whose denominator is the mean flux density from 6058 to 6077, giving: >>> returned -4.44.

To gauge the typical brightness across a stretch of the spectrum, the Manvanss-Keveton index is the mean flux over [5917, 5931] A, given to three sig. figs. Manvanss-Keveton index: 24.9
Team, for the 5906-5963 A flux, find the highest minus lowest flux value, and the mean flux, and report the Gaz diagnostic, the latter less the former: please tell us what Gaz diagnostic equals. 22.8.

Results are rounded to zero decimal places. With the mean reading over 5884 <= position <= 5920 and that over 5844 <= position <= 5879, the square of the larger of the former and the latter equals 576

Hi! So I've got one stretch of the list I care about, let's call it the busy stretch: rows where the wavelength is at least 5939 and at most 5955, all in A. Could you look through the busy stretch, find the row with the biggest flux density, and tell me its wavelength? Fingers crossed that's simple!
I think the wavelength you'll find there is 5948.40 A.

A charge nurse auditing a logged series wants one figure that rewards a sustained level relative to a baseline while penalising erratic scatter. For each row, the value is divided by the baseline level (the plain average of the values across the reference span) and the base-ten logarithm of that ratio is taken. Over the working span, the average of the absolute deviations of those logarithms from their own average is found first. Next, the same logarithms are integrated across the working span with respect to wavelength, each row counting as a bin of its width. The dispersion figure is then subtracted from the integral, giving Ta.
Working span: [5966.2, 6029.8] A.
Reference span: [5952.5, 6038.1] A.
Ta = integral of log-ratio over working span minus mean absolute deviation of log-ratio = 0.1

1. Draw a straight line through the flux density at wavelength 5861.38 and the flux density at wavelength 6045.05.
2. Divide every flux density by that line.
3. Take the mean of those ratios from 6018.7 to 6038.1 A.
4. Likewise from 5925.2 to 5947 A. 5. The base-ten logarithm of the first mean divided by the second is -0.025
